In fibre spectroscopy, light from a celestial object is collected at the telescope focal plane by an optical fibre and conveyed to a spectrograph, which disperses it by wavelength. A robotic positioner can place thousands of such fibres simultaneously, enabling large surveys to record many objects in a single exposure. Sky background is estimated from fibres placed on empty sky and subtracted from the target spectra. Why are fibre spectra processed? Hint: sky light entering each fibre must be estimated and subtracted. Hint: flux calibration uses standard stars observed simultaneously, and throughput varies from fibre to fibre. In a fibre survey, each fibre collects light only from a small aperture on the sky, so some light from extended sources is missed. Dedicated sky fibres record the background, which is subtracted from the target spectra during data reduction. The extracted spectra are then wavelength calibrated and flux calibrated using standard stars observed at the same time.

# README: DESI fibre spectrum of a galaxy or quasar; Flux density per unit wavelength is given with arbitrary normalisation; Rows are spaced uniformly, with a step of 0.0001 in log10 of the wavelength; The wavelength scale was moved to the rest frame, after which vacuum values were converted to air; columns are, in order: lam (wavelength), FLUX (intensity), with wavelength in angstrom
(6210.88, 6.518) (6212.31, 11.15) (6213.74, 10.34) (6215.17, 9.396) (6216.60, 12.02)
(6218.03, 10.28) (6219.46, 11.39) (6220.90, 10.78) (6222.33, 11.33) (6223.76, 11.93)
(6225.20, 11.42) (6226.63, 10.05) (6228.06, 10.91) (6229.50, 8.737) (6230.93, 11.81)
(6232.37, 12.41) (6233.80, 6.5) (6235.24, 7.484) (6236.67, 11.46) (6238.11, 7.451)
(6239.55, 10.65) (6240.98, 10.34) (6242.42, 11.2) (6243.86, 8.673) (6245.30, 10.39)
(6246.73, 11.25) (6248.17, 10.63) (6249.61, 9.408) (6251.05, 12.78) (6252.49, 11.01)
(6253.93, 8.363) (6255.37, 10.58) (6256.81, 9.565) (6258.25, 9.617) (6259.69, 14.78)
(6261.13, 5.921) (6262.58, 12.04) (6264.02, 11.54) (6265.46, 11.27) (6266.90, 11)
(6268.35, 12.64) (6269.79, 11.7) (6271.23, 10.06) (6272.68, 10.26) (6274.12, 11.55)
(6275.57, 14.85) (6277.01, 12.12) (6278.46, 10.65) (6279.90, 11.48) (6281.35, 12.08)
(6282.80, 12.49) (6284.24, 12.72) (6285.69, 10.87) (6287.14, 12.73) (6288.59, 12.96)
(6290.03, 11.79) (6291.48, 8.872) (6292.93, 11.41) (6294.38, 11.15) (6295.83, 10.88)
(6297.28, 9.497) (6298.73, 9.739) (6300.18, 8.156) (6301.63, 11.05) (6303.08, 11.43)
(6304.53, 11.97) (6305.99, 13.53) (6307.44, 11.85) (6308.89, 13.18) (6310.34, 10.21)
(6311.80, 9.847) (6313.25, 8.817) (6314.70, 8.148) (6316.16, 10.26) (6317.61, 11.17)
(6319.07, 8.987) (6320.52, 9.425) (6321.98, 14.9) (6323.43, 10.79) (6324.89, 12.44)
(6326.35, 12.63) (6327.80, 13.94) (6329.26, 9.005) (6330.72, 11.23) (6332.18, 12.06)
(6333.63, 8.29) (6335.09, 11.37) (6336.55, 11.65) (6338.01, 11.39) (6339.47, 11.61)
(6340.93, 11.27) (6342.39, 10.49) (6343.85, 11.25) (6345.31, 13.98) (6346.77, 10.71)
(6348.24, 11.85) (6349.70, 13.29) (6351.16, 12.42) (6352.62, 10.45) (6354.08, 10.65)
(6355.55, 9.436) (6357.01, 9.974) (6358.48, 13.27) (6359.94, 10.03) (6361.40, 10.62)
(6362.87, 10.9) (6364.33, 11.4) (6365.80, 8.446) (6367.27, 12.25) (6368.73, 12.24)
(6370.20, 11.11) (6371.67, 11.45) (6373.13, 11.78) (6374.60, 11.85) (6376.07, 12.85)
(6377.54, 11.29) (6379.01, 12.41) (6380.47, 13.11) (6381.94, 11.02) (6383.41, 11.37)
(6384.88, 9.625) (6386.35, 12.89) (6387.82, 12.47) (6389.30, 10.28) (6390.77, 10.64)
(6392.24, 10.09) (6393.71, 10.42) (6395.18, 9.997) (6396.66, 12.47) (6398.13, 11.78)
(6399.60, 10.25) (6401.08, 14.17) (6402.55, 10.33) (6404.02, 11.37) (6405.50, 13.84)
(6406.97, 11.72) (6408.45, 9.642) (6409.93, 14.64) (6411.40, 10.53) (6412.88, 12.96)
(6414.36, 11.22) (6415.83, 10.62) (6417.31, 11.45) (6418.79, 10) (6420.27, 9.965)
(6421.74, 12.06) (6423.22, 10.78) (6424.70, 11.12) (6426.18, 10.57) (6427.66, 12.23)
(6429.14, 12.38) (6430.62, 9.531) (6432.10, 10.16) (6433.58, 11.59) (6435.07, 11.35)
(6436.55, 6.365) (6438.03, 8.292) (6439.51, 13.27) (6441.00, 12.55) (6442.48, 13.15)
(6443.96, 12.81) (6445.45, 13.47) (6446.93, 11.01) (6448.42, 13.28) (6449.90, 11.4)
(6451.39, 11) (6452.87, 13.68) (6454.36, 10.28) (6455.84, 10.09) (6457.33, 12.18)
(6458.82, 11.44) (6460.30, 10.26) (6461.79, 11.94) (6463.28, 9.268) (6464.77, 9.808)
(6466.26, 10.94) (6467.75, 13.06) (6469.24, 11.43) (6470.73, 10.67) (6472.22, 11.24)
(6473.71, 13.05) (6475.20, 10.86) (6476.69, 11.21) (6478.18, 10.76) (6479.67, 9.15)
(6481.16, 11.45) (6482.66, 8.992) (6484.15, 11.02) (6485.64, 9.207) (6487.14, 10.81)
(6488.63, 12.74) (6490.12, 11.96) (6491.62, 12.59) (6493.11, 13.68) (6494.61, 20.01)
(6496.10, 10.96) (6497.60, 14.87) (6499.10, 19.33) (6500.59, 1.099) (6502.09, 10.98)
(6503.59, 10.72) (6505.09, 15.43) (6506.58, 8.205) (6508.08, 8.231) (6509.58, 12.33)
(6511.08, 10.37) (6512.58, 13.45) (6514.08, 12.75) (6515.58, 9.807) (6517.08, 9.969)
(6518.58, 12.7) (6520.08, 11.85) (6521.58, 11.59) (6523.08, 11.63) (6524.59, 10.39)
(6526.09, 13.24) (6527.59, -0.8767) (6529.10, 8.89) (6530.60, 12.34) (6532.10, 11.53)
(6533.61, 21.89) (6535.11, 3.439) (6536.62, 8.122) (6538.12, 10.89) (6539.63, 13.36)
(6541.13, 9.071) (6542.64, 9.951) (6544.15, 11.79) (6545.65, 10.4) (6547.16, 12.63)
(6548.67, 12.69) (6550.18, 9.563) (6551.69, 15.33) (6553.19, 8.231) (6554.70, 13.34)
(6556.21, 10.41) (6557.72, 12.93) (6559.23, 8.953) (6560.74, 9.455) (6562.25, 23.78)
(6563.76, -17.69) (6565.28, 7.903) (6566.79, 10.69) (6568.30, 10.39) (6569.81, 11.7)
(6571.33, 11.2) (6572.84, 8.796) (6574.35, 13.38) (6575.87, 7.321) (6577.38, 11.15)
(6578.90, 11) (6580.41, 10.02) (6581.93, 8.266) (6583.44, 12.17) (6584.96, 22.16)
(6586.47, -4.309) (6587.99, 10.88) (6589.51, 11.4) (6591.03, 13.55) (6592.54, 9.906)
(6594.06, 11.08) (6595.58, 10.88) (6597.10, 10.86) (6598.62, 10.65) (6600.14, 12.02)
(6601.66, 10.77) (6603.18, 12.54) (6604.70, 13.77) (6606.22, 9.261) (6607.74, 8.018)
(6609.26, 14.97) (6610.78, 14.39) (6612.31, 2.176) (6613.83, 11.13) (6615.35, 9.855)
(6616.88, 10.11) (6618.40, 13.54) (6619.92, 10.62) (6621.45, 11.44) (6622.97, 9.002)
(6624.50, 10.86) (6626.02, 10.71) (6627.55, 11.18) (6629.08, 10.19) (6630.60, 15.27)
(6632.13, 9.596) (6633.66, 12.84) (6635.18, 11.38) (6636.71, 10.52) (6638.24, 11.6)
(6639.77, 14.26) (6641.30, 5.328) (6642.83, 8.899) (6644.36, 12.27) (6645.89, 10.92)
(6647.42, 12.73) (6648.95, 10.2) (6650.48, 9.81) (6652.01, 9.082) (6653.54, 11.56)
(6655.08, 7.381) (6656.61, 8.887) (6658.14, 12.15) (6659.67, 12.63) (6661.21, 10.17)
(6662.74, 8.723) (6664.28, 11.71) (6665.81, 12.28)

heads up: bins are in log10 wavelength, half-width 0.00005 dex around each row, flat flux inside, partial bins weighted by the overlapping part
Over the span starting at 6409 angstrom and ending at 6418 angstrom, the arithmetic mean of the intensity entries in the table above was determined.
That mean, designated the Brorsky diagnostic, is 11.9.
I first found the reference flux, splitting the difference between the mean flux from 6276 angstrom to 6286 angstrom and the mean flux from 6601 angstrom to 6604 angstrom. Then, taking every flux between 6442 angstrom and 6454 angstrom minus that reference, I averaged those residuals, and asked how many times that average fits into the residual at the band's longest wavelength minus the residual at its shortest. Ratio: 1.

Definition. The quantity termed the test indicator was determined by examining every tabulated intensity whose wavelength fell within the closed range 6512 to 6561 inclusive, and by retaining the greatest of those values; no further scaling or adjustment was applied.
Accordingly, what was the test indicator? 21.89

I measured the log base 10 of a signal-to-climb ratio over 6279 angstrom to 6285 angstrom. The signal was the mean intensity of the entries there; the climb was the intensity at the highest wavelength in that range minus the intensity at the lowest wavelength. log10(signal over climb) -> 0.99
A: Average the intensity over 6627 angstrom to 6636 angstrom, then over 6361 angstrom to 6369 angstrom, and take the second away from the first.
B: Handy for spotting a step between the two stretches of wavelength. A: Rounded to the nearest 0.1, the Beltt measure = 0.8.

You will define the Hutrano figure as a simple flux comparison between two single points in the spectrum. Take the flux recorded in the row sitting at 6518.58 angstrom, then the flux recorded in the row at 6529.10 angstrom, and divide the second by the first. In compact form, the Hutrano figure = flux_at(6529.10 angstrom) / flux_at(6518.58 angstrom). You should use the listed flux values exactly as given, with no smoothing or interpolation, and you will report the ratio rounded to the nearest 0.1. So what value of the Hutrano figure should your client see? 0.7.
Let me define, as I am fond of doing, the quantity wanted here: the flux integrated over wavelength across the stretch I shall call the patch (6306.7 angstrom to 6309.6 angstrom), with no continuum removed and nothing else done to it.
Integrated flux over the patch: 36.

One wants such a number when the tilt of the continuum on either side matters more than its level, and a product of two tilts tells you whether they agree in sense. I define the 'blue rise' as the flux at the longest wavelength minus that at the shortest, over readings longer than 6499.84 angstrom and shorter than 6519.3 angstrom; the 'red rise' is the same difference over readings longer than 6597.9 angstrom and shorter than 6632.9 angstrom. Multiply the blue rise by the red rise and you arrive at -12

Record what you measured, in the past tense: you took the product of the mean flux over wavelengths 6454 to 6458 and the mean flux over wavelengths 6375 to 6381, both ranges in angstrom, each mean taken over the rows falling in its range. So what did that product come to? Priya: 135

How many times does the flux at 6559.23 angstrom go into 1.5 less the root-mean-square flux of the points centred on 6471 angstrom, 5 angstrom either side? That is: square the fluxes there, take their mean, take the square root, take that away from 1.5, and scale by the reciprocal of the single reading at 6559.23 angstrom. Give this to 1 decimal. -1.1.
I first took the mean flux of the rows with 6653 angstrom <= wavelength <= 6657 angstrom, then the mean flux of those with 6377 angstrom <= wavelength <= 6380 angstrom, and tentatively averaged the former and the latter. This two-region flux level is 10.6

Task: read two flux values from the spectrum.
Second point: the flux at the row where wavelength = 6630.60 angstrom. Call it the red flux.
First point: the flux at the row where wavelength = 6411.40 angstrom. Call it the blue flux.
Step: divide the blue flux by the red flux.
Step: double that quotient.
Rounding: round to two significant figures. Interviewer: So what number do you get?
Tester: 1.4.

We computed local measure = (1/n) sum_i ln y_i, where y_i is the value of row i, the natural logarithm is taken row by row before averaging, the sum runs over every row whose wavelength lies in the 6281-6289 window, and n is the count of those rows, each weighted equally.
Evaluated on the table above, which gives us 2.51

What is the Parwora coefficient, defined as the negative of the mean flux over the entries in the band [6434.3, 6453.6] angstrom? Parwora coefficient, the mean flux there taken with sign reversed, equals -11.7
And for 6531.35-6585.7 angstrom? -10.7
